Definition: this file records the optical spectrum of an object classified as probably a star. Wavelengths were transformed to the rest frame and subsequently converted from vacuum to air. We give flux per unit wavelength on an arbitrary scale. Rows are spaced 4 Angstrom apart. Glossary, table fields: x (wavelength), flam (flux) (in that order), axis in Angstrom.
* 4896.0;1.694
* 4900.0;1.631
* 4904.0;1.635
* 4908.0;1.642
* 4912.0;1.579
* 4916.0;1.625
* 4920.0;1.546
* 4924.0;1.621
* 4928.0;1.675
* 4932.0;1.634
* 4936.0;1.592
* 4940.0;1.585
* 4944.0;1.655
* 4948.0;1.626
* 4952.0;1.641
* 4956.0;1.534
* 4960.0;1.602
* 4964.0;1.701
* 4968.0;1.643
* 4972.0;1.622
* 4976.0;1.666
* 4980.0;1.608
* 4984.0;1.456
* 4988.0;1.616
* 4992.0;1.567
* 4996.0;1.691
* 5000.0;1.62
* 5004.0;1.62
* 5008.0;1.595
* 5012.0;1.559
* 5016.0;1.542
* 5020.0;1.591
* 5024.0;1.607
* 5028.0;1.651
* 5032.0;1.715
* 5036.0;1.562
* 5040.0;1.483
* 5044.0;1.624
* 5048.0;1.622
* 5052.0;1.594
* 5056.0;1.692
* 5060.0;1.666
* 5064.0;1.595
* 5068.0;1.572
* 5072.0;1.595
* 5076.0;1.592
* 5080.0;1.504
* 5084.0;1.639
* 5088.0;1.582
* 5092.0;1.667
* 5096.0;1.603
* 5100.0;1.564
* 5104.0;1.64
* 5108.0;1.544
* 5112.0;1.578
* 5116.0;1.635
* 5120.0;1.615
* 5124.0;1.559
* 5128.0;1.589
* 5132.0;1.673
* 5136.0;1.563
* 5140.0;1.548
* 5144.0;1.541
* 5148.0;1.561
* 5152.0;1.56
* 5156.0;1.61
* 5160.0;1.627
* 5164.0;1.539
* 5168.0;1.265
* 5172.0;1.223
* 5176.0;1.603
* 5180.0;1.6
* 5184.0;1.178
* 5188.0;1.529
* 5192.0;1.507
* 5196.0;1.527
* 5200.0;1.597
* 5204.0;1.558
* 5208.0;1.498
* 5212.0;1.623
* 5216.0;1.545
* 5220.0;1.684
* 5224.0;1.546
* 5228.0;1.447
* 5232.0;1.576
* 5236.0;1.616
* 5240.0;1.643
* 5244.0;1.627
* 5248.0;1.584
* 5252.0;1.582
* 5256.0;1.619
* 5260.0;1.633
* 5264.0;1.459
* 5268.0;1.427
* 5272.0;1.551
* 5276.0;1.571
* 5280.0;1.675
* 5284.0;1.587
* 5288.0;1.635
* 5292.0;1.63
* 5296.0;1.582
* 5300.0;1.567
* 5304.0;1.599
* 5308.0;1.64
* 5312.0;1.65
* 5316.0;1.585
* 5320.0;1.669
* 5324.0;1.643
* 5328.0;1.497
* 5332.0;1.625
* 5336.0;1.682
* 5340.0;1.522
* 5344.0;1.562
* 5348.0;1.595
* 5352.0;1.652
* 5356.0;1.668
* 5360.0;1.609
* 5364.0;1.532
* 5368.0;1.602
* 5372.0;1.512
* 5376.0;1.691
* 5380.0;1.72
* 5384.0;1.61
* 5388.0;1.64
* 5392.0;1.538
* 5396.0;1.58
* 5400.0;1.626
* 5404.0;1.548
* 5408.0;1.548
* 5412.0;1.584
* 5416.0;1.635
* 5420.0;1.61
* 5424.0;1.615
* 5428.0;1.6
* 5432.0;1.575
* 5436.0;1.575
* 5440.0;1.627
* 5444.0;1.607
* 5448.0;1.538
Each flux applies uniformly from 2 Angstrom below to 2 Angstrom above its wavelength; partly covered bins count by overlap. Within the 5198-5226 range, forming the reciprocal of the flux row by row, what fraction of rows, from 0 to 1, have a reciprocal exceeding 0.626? 0.71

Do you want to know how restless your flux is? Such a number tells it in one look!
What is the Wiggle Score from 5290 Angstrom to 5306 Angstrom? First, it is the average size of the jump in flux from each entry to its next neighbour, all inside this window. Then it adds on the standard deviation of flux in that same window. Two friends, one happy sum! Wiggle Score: 0.06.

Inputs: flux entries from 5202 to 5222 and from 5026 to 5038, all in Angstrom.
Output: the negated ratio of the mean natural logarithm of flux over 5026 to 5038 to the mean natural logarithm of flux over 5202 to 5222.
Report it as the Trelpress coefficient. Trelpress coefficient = -1.08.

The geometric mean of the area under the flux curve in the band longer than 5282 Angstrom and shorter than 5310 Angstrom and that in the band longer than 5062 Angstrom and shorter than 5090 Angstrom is 44.6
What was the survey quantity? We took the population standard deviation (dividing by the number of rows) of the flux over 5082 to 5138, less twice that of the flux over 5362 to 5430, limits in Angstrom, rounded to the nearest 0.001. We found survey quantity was -0.067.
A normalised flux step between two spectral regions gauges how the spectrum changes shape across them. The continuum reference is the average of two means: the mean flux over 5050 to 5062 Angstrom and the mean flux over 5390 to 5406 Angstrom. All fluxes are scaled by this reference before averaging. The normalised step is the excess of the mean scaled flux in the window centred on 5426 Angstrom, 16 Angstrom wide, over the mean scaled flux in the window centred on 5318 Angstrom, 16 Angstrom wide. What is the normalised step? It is -0.023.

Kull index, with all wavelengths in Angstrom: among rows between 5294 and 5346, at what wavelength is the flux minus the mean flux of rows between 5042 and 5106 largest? 5336.0 Angstrom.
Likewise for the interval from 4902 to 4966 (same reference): 4964.0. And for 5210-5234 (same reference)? 5220.0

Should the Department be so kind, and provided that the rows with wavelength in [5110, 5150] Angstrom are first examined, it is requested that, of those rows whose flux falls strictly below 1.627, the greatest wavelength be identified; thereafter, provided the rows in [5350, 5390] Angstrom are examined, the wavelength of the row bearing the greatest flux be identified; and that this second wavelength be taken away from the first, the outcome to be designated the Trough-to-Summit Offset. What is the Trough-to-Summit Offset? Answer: -232 Angstrom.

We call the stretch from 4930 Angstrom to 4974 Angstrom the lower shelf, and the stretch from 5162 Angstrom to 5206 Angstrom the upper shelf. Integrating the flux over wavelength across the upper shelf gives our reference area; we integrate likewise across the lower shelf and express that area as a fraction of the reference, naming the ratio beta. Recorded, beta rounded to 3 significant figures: 1.11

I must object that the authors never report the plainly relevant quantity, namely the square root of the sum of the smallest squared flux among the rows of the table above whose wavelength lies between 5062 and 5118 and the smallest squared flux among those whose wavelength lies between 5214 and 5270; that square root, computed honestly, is 2.07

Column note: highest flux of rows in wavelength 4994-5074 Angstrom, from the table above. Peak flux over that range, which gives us 1.715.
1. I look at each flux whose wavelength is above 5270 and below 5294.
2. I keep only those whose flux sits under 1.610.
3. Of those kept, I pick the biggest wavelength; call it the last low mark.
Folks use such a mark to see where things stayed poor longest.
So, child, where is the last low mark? 5284.0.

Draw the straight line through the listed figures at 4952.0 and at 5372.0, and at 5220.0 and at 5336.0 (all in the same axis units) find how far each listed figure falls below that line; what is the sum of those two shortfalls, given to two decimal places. -0.28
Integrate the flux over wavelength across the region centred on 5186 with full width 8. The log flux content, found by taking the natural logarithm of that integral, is 2.38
